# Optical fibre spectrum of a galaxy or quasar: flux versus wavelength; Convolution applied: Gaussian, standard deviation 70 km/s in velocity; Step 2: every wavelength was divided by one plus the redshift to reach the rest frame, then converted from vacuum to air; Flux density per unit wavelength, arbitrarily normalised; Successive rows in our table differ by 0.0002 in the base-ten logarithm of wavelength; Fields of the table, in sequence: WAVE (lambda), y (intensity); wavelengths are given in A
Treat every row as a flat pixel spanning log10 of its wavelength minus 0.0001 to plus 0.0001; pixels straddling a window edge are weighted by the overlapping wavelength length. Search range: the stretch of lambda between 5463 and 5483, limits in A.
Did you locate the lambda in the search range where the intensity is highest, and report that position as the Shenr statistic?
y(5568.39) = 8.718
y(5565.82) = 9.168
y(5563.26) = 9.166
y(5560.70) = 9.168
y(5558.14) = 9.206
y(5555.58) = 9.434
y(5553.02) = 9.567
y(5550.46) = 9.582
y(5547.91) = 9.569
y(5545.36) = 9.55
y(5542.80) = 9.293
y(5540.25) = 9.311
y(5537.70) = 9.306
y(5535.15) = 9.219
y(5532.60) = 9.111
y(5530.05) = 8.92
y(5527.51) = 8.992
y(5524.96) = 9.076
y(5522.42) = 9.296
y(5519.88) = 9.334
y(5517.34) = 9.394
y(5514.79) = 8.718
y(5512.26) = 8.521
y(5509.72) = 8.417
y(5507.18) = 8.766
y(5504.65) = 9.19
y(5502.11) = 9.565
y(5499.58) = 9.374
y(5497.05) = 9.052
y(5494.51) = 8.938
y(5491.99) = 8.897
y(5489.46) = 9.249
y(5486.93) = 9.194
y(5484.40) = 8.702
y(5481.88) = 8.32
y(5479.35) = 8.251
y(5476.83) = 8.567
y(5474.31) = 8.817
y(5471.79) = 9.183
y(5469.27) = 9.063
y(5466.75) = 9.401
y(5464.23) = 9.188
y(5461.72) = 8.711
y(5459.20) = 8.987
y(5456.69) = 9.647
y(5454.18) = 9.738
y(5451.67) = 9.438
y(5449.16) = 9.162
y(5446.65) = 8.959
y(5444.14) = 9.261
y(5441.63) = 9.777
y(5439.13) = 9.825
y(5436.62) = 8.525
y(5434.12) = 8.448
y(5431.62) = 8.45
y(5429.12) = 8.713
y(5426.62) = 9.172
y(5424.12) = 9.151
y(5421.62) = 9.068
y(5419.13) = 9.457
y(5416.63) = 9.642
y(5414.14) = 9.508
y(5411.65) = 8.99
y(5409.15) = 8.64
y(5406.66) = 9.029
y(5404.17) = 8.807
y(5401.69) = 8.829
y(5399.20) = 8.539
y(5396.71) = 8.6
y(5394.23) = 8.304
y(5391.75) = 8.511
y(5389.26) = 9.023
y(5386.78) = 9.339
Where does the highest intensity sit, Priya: 5466.75 A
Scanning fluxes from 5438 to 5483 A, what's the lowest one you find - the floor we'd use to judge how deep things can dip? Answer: 8.251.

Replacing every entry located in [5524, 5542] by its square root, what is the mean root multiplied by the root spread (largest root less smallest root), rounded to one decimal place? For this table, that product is 0.2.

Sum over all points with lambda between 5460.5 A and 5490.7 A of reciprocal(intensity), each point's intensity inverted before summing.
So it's 1.35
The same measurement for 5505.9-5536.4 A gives 1.34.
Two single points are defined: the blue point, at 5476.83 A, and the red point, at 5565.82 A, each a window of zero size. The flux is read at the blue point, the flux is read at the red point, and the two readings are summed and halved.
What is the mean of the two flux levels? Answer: 8.87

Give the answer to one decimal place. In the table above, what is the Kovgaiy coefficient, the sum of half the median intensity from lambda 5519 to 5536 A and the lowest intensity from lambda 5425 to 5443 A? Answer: 13.0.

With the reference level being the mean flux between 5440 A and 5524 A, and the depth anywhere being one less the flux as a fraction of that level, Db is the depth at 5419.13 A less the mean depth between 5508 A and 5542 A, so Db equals -0.045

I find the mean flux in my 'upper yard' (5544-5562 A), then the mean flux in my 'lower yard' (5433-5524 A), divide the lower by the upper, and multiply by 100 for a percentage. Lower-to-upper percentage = 96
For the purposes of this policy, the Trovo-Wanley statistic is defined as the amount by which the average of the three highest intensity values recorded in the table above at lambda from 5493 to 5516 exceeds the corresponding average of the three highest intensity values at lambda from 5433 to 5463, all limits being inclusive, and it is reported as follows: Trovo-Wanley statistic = -0.404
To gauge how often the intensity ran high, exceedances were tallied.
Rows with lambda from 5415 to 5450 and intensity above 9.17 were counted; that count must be 6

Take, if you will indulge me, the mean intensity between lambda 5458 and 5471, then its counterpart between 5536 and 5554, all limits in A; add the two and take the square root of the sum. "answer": 4.30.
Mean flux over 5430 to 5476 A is 9.14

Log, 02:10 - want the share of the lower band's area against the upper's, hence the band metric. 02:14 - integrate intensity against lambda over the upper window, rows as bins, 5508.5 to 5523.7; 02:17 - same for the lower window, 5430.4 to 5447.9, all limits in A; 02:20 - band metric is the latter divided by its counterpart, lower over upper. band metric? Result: 1.2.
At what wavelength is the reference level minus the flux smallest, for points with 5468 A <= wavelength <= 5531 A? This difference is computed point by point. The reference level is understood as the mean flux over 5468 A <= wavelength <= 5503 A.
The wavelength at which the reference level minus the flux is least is 5502.11 A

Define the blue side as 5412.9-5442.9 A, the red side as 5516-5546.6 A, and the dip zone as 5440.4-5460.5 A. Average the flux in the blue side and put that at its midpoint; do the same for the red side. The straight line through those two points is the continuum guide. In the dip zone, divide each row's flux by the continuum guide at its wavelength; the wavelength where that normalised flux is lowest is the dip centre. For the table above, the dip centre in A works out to 5446.65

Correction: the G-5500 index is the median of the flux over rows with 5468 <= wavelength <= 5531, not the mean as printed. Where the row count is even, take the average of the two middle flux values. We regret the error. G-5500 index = 8.99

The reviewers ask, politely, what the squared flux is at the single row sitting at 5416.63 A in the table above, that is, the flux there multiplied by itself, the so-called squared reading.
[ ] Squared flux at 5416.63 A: 93.0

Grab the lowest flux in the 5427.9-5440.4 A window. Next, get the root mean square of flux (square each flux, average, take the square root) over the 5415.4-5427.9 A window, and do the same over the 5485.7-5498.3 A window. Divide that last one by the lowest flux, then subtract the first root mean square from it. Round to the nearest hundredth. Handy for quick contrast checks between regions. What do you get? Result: -8.23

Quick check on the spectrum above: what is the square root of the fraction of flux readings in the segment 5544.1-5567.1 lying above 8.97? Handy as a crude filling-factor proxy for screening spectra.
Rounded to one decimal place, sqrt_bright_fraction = 1.0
